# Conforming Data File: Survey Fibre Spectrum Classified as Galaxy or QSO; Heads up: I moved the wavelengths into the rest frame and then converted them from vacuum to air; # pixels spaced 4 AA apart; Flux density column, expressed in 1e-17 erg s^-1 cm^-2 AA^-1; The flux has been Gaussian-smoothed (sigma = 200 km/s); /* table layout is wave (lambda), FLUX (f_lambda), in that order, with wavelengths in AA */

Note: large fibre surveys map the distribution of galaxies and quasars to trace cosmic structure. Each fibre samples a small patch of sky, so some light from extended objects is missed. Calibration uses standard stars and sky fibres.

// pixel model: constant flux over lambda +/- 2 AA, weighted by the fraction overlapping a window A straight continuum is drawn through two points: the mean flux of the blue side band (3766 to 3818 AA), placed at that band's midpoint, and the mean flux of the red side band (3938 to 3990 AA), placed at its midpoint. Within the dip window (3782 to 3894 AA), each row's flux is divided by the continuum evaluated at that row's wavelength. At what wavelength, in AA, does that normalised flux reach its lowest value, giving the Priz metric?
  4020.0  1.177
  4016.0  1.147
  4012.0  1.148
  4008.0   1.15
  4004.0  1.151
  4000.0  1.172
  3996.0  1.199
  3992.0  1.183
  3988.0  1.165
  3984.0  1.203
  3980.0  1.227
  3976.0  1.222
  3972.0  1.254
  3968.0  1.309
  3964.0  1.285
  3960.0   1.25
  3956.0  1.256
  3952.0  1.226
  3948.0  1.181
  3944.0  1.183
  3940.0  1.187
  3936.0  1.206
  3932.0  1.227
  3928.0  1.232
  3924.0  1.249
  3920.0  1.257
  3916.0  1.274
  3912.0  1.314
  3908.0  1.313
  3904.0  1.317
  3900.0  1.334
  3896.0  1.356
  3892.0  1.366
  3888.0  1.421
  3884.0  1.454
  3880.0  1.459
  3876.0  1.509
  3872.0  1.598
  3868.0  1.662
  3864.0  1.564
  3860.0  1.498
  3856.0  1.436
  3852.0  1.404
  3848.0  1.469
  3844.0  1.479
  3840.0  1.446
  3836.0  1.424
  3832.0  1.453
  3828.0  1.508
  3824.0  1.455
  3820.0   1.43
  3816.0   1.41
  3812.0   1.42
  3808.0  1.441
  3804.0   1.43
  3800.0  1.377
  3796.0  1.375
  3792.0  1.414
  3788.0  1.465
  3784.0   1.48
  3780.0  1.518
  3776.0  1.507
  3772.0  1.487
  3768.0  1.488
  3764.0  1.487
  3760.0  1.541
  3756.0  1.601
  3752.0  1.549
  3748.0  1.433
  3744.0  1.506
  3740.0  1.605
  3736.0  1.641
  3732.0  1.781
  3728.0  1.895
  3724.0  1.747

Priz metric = 3796.0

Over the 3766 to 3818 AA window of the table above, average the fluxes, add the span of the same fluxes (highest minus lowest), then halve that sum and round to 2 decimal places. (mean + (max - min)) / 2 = 0.80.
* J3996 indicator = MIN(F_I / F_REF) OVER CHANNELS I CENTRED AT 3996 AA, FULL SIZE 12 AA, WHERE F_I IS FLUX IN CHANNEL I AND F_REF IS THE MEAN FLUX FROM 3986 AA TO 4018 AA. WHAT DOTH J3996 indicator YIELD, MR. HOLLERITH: 1.01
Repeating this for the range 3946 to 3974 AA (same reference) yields 1.01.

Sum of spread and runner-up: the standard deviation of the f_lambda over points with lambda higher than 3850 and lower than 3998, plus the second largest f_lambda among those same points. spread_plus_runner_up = 1.73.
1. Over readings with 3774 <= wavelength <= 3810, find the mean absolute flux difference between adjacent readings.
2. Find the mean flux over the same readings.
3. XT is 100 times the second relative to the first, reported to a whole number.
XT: 5255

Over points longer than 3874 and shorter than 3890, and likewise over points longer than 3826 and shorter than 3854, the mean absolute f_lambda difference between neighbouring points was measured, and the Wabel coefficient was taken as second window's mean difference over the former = 1.2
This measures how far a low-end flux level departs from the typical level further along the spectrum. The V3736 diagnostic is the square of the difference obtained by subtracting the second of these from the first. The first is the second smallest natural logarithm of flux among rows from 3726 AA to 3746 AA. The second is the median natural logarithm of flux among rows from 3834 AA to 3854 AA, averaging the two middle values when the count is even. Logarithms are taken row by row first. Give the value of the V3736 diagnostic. 0.011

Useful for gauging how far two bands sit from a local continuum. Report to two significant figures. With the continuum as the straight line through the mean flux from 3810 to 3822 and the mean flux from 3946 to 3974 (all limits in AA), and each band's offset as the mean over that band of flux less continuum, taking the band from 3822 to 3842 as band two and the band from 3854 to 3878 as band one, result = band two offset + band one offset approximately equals 0.24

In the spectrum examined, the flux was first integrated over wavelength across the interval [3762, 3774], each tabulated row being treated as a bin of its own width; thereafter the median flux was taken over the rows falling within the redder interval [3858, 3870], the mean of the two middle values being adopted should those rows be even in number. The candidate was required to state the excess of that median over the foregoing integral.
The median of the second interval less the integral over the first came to -16.28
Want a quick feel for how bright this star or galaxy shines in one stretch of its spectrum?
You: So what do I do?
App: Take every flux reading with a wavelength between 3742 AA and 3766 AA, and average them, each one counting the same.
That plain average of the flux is 1.52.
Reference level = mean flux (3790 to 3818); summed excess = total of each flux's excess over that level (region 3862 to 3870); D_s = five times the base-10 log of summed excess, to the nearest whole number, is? -2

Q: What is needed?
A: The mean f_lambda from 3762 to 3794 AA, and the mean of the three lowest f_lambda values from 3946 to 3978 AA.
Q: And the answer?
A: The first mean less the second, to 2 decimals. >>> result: 0.27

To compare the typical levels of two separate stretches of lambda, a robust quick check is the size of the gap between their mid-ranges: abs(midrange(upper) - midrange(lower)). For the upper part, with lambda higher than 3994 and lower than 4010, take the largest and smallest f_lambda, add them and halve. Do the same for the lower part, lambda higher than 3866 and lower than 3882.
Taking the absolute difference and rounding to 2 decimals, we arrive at 0.39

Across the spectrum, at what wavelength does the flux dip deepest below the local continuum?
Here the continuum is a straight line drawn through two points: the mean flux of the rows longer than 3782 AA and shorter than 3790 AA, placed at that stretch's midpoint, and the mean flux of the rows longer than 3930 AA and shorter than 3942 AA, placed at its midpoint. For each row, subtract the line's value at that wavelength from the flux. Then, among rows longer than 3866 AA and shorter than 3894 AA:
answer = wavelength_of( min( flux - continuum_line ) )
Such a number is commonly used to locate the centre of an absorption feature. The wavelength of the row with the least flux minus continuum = 3892.0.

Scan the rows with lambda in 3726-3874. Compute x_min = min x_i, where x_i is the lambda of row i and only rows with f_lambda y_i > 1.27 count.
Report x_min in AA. 3728.0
